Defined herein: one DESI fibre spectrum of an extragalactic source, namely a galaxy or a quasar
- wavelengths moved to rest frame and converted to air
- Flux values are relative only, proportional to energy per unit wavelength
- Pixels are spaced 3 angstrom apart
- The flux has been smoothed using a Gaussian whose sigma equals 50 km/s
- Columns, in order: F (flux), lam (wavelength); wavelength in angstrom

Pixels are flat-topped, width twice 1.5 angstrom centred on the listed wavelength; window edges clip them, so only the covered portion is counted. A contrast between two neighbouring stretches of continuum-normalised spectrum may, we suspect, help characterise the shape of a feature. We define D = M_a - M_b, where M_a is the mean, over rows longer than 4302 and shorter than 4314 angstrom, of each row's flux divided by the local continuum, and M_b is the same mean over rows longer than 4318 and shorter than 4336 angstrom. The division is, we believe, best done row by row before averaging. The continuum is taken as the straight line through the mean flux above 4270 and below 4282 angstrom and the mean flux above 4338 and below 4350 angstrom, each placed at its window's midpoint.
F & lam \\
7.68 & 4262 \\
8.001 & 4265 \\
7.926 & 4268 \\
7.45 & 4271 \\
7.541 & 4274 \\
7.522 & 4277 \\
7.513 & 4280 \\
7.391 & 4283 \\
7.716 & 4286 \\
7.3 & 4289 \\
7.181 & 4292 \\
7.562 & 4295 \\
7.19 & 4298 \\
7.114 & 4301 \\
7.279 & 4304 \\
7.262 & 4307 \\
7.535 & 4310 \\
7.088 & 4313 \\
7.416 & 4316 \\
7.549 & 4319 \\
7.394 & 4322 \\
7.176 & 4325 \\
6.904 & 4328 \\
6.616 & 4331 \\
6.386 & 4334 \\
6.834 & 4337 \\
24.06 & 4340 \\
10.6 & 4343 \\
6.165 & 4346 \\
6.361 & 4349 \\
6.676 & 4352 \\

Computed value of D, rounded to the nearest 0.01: 0.11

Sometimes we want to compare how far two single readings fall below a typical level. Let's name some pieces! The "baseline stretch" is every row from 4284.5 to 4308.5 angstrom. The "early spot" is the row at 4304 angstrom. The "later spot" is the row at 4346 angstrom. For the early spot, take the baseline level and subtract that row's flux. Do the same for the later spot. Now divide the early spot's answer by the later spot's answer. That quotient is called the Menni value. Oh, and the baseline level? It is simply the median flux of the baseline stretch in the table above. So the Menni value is 0.0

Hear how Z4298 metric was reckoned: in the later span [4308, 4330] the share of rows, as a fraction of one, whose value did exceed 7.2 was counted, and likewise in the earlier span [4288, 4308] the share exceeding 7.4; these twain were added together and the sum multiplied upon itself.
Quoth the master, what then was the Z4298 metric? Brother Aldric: 0.5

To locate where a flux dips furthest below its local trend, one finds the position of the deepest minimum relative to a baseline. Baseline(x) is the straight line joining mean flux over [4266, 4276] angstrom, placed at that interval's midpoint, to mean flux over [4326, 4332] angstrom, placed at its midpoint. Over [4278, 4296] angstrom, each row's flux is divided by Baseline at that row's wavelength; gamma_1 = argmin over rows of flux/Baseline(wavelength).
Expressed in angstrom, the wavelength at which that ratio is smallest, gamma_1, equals 4292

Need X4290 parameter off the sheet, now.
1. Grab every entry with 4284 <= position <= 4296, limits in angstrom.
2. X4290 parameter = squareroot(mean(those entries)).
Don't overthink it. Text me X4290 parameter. 2.73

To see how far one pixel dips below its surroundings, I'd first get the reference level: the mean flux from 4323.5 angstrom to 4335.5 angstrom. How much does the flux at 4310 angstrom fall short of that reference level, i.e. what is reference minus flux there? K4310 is -0.76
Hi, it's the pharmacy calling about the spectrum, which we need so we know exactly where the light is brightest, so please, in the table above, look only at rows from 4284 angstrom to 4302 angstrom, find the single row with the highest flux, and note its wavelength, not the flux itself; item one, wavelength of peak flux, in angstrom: 4286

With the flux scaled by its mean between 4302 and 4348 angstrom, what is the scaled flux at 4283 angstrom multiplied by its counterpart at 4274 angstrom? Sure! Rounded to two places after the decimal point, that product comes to 0.79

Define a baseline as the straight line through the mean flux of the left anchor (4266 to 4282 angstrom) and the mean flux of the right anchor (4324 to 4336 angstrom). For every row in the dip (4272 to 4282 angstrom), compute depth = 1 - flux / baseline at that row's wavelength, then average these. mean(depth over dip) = 0.00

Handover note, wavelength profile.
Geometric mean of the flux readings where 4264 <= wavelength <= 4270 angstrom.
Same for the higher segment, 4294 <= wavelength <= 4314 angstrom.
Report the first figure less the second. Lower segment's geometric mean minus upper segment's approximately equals 0.7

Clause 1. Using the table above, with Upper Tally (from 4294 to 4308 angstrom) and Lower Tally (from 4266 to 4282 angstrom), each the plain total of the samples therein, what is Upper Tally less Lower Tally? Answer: -1.5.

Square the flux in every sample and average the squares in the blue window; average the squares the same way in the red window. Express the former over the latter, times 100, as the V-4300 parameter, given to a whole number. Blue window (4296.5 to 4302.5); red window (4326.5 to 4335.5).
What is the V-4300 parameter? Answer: 116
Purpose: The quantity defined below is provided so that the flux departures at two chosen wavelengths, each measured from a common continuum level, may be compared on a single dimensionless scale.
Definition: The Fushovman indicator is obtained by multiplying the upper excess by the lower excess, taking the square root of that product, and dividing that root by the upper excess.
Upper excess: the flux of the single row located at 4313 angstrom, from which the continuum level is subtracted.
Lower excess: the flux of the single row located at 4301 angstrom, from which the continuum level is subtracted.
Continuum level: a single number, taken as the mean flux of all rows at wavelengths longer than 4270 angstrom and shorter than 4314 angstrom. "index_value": -1.0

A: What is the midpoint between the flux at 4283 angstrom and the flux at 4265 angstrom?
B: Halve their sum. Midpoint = 7.7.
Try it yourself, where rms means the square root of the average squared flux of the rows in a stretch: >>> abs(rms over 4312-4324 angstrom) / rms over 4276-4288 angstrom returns 0.98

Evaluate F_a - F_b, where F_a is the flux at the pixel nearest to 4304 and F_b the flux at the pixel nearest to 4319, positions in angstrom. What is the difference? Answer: -0.3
